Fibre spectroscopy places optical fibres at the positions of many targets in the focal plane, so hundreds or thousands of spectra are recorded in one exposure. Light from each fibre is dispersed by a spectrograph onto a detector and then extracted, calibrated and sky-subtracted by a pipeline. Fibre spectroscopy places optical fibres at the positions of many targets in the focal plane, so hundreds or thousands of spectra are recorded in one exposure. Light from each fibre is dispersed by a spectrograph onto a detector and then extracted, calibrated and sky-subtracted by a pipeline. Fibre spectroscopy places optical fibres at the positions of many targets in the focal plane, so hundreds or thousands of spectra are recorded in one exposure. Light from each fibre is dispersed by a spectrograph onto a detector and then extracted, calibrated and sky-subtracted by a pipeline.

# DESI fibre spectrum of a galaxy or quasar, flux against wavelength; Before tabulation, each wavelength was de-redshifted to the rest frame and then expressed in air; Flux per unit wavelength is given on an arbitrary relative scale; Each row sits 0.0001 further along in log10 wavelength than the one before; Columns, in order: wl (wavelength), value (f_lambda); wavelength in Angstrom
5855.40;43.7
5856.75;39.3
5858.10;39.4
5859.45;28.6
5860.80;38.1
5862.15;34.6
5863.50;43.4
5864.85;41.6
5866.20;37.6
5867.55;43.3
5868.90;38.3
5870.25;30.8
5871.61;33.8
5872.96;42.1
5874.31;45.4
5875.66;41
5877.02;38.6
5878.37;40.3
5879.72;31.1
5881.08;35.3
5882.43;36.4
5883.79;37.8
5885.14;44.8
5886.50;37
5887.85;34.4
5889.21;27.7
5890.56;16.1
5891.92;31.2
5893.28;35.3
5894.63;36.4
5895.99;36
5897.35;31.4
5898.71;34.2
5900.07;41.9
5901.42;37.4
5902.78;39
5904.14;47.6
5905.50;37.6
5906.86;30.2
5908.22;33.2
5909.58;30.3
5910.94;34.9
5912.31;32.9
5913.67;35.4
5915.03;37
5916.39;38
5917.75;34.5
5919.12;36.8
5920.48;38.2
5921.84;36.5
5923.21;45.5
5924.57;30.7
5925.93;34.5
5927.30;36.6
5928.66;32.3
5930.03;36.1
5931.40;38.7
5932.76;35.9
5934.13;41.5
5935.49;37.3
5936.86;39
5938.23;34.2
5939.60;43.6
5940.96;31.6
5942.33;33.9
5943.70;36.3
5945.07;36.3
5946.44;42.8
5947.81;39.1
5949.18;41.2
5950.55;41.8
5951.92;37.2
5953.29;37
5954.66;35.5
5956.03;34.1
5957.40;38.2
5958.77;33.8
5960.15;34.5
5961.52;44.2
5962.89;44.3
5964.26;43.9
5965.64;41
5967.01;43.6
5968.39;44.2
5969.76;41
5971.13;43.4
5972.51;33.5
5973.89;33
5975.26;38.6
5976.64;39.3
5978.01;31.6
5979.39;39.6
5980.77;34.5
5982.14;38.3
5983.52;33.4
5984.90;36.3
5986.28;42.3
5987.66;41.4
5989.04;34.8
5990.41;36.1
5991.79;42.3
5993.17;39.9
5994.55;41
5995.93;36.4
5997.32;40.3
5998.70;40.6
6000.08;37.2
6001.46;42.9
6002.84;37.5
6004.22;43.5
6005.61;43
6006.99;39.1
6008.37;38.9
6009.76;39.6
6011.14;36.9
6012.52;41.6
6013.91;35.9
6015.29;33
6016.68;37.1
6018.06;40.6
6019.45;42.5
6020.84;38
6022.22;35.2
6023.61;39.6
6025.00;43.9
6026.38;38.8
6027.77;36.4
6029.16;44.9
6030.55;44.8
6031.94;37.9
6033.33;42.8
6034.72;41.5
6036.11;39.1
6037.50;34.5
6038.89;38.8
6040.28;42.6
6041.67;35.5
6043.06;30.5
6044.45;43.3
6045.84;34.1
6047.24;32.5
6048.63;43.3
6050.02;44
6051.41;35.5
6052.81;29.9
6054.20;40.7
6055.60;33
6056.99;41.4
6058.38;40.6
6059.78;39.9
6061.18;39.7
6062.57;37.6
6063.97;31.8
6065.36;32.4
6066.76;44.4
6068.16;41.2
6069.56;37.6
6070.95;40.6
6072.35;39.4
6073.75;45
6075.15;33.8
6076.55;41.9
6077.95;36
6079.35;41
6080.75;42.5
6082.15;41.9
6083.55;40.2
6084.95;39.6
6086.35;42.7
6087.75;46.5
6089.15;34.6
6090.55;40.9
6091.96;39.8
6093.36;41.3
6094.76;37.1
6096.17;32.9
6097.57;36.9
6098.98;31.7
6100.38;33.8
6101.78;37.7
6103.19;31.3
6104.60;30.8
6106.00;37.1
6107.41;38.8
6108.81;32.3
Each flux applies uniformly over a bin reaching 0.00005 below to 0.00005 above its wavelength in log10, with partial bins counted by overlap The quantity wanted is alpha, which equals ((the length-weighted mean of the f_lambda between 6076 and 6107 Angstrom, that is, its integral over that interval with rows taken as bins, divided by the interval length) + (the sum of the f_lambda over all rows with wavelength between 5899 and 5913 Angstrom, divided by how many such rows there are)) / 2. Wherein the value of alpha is 37.3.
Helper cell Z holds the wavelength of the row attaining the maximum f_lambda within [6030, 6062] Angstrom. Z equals 6030.55 Angstrom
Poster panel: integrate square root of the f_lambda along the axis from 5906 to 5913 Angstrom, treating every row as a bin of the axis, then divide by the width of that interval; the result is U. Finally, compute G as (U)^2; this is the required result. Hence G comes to 32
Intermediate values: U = 5.7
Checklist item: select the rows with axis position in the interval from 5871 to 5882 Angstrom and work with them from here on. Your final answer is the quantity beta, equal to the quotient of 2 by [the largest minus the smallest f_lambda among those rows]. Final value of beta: 0.14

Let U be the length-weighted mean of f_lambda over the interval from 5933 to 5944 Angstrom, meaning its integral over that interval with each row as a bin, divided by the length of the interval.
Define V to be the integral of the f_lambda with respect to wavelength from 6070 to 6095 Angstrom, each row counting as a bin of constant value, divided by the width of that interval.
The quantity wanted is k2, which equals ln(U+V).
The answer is 4.35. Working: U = 37.1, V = 40.3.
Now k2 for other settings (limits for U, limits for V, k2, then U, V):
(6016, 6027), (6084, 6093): 4.38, 39.5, 40.7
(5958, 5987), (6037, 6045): 4.33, 38.8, 37.5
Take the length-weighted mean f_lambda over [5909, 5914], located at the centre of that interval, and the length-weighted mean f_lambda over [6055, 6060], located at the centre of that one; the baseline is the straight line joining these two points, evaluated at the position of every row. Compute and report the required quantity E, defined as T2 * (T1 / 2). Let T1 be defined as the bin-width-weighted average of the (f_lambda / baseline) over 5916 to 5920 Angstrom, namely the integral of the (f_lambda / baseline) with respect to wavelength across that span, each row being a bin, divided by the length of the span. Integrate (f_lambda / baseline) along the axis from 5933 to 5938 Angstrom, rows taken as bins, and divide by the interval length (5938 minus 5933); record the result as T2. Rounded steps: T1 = 1.09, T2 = 1.13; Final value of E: 0.61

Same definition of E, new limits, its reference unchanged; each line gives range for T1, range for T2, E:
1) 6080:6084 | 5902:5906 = 0.66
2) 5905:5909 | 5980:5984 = 0.50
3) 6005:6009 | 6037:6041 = 0.56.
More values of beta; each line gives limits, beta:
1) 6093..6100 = 0.21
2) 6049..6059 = 0.14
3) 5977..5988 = 0.19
